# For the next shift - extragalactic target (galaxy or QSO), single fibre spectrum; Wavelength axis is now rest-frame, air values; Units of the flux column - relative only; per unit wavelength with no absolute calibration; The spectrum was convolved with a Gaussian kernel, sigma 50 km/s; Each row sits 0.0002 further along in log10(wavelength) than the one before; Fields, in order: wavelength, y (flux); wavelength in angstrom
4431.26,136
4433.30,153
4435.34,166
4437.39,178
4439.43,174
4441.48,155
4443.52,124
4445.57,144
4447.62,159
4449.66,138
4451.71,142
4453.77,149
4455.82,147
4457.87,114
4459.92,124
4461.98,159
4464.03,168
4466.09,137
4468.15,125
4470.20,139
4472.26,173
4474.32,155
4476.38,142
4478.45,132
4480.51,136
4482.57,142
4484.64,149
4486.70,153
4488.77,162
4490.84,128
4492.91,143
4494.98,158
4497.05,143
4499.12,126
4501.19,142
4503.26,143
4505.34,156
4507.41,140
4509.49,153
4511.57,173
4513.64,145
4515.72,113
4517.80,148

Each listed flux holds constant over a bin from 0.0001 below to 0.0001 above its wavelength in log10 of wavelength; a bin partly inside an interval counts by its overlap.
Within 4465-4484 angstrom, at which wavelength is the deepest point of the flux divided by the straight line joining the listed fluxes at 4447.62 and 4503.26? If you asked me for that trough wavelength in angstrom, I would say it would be 4468.15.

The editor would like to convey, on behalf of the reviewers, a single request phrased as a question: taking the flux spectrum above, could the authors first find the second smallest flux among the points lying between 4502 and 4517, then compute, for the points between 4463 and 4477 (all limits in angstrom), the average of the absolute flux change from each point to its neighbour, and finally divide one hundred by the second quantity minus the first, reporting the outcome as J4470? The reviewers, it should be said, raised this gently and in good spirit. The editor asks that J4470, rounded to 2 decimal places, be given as -0.84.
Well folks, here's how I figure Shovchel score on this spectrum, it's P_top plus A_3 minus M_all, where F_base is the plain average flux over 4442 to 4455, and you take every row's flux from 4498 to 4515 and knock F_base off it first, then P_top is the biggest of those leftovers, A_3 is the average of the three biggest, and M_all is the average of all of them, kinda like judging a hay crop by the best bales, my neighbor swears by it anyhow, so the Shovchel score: 43.8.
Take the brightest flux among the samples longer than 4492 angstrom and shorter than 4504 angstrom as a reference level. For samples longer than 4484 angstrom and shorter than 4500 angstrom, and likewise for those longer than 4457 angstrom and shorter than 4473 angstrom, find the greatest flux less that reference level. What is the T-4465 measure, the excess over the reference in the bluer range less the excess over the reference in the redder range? 11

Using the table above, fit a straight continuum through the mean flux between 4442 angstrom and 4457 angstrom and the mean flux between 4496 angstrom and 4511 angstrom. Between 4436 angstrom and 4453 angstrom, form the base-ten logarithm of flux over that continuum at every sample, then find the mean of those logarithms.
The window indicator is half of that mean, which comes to 0.011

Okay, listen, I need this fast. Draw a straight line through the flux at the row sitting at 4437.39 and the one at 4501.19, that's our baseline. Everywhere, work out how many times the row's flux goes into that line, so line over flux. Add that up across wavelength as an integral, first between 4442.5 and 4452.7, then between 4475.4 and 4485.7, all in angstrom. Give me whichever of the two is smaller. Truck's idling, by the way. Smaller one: 11.3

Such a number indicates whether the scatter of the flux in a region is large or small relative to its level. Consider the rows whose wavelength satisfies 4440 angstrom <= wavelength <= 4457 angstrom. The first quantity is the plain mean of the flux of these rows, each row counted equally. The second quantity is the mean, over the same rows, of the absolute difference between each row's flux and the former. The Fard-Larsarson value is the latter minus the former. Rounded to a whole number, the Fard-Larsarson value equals -137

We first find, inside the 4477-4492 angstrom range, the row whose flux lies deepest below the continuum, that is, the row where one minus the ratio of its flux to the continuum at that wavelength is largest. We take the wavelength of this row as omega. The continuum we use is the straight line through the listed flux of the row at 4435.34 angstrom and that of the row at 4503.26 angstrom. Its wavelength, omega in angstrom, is 4490.84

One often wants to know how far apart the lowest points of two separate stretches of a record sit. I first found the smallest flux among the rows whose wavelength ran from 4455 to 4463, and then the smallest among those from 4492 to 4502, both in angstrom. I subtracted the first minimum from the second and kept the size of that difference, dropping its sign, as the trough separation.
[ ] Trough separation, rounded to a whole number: 12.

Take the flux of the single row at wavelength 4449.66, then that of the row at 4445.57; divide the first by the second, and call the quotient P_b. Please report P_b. 0.96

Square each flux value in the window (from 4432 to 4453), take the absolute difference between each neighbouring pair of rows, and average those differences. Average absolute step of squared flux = 4649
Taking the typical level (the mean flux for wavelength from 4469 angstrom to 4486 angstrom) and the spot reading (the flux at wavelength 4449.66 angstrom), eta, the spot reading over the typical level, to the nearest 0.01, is 0.95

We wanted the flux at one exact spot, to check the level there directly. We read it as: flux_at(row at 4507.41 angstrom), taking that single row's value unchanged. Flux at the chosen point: 140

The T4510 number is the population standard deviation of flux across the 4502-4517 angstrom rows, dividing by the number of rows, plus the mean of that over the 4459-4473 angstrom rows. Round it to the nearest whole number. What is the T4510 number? 163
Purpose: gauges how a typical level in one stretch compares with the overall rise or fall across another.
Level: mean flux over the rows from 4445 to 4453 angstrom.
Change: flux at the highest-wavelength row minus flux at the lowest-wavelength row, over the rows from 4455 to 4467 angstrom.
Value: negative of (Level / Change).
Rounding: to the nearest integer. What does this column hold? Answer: 15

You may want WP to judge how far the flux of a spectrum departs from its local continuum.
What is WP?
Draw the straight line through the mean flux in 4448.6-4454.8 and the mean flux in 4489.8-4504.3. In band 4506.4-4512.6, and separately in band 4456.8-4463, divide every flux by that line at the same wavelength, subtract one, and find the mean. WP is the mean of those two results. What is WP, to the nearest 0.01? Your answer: 0.02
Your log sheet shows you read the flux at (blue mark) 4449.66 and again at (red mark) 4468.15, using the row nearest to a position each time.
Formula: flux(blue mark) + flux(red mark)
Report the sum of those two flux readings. 263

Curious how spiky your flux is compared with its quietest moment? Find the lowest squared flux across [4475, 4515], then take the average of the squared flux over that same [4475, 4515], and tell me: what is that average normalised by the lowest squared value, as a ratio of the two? 1.34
